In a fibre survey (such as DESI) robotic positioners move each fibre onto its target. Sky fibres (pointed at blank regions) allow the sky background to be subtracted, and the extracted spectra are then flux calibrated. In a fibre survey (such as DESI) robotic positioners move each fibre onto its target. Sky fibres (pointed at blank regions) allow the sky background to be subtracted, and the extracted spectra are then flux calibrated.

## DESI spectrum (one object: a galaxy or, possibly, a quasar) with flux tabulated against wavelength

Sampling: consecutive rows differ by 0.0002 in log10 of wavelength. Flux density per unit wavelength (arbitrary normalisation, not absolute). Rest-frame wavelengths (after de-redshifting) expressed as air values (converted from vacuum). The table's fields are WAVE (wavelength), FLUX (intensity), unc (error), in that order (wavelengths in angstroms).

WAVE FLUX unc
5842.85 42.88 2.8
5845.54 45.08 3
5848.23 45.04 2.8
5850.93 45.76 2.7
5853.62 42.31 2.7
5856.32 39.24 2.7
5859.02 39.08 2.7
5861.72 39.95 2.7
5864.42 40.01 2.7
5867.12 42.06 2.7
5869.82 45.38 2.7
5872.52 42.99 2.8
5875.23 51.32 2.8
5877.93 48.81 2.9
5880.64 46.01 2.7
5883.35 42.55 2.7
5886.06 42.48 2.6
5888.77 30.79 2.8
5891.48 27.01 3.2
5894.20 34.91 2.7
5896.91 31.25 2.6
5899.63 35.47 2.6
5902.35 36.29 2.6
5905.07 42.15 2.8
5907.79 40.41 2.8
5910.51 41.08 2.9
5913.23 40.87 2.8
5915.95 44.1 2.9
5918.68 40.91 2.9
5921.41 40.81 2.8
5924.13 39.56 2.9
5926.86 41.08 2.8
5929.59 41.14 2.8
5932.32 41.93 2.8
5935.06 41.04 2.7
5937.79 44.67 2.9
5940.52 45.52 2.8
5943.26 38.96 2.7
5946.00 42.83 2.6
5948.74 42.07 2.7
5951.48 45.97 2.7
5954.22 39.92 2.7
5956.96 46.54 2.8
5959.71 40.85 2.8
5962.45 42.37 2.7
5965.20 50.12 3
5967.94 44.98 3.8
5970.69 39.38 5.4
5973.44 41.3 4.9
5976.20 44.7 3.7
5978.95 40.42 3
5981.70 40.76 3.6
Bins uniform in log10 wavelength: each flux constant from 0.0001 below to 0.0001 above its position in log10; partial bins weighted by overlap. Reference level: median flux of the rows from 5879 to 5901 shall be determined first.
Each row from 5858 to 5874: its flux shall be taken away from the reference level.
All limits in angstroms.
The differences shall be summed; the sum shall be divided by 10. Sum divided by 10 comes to -3.8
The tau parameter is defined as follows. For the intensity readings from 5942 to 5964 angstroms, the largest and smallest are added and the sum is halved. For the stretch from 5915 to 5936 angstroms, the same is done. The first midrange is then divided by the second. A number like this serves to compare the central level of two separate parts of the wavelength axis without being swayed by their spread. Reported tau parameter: 1.02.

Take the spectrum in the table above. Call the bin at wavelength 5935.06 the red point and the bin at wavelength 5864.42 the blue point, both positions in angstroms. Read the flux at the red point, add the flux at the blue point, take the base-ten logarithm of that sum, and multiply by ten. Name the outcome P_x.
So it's 19.1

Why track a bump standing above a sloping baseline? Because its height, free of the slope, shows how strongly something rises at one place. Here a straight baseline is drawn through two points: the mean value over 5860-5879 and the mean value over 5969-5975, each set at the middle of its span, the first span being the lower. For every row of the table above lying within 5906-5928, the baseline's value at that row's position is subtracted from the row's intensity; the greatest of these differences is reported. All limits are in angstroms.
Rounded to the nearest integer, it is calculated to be 2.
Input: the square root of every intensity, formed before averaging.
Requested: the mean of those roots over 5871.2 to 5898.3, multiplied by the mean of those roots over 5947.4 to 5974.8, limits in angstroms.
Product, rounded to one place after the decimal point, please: 41.3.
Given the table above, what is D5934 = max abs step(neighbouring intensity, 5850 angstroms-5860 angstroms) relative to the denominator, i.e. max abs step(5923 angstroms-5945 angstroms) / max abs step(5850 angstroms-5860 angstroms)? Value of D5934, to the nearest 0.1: 1.9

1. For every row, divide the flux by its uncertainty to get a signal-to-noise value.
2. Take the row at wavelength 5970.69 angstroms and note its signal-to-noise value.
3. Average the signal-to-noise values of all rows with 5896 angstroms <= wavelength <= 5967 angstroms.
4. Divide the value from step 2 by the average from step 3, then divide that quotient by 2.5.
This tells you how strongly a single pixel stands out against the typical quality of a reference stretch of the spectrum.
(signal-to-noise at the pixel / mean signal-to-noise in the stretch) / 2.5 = 0.20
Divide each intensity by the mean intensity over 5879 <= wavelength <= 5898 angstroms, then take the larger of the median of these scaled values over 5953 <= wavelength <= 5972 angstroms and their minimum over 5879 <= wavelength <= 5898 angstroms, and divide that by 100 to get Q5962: 0.0116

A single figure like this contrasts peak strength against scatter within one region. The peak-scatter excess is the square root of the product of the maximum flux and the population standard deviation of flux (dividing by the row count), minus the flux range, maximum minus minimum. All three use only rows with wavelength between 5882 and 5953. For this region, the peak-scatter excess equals -4.5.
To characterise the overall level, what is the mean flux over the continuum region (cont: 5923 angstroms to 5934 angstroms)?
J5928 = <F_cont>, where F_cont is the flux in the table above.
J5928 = 40.9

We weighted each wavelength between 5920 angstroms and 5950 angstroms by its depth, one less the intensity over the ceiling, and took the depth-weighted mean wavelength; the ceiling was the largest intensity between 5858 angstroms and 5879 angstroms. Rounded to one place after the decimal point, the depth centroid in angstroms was 5934.4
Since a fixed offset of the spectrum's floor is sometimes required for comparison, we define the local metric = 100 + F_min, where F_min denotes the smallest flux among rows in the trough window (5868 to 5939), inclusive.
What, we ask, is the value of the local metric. 127.0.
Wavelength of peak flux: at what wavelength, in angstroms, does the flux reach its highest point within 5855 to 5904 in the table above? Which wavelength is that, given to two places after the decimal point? 5875.23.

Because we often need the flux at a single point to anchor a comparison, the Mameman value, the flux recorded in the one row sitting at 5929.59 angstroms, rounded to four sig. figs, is 41.14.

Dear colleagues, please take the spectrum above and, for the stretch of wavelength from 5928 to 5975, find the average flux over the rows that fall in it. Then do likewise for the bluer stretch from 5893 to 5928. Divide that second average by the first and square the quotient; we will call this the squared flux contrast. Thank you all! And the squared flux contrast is 0.83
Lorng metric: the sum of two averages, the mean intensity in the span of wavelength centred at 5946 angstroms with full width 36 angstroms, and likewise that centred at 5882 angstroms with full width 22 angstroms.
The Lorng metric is 84.1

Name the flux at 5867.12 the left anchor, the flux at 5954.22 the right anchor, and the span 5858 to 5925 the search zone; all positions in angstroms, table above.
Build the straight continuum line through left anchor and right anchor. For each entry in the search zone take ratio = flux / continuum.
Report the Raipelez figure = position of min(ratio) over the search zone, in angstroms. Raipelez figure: 5891.48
